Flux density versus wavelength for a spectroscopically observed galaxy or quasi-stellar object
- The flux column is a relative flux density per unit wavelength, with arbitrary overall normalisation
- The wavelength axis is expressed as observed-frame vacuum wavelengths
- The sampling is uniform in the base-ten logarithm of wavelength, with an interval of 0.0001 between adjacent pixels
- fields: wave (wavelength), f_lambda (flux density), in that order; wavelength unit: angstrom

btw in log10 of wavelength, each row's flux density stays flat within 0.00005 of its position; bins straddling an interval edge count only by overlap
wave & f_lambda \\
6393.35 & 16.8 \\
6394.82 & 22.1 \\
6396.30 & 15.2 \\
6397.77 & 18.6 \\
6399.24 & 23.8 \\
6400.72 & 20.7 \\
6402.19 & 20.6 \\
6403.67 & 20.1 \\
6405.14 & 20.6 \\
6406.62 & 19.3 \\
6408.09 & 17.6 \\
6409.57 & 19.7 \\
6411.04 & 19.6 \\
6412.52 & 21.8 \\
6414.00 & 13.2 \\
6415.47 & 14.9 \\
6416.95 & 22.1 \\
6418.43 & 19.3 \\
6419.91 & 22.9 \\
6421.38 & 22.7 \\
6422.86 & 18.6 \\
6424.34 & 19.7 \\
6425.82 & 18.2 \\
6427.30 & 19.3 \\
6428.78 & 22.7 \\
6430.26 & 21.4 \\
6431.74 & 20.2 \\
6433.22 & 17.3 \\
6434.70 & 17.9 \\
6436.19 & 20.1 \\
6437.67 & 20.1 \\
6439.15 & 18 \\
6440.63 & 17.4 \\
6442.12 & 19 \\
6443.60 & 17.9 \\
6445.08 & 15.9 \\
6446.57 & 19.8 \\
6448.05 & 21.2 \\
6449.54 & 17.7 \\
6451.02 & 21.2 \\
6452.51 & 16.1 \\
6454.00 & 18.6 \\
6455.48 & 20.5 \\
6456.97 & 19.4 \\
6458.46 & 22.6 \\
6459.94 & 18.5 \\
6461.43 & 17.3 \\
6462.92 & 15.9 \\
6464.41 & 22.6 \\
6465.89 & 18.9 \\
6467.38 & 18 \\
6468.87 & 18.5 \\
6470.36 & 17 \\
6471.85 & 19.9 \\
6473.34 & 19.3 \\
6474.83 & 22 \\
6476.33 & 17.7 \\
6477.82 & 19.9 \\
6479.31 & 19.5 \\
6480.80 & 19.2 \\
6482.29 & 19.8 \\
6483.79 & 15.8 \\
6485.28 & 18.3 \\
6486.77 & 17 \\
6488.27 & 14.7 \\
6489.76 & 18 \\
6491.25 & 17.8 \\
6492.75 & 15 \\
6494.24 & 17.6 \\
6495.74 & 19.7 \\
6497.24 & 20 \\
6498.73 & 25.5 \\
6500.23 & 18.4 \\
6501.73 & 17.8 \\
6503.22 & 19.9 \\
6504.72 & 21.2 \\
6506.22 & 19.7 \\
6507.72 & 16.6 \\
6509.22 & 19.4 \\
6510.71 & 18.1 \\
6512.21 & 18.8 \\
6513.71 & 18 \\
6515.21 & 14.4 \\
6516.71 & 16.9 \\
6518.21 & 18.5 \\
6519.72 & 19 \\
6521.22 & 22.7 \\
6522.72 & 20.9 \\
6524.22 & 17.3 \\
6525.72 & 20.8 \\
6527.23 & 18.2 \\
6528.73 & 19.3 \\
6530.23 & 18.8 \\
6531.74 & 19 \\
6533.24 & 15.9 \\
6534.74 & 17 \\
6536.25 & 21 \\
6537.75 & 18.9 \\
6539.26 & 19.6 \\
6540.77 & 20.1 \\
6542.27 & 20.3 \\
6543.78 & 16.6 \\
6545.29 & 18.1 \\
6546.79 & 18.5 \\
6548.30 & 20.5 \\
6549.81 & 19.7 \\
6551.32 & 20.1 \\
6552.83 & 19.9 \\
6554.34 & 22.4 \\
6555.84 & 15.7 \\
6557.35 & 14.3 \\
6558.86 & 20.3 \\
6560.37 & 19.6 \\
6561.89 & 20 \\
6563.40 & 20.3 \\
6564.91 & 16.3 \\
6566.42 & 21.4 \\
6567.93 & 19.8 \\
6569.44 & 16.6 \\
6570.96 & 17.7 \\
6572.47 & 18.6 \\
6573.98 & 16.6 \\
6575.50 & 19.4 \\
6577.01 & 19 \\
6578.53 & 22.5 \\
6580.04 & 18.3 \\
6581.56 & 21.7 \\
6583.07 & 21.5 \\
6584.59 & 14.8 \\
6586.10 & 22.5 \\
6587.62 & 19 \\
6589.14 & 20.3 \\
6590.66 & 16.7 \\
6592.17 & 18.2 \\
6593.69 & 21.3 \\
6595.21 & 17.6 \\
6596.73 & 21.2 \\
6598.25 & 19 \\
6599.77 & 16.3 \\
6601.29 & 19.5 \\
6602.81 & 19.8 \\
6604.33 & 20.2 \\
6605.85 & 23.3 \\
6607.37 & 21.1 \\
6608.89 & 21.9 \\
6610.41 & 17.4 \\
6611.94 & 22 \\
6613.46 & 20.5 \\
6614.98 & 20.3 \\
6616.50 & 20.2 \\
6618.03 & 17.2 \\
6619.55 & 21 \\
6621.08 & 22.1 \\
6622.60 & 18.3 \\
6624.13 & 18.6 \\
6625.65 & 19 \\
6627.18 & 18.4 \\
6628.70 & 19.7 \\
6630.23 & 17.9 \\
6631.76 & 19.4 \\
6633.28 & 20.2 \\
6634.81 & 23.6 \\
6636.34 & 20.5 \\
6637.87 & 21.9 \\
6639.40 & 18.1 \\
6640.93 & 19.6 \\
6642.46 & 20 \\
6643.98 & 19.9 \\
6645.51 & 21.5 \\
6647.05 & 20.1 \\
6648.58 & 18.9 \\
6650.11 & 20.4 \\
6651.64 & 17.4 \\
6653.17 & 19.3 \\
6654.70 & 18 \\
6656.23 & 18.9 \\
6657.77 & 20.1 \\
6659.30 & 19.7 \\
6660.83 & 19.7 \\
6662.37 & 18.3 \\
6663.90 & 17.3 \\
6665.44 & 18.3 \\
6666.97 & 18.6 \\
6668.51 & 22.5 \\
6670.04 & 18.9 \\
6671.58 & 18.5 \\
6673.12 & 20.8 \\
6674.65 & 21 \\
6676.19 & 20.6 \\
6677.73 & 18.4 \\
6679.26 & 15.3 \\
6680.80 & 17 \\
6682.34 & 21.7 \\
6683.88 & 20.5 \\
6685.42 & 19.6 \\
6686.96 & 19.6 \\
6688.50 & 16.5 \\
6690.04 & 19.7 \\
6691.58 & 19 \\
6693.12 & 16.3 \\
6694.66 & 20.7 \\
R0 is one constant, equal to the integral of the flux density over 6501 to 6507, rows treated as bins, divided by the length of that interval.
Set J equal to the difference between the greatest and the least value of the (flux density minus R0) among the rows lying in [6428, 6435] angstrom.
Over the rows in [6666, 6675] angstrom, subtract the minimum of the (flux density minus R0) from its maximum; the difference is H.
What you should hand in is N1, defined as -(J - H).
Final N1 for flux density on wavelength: -1.4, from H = 4.0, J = 5.4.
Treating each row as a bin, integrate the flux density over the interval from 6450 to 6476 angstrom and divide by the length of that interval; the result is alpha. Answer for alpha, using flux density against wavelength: 19.2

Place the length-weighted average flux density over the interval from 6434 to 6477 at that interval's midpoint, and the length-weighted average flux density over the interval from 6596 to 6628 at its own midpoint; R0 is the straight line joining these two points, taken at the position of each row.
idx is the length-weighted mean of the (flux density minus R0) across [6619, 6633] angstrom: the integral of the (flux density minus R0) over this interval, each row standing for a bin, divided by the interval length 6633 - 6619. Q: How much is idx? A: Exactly -0.58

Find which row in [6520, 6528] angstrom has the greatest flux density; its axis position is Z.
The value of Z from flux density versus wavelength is 6521.22 angstrom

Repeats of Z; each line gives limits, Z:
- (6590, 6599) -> 6593.69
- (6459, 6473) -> 6464.41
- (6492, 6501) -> 6498.73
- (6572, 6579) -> 6578.53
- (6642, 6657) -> 6645.51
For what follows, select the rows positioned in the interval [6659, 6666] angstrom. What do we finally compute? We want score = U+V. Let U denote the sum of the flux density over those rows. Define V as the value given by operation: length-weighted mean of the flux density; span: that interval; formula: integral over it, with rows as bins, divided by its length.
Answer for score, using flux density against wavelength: 112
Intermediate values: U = 93.3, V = 18.6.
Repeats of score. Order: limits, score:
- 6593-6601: 114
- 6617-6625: 117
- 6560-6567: 117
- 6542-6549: 113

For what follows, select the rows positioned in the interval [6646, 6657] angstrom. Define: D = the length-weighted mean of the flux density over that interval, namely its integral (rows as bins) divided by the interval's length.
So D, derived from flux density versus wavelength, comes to 19.1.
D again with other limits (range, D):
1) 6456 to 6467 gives 19.3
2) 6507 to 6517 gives 17.5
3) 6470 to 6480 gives 19.4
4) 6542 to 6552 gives 19.0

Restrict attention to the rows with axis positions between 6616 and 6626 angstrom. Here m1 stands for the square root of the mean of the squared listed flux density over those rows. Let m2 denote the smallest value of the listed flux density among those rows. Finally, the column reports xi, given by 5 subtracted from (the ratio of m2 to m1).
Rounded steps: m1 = 19.55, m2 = 17.2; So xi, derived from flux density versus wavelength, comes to -4.12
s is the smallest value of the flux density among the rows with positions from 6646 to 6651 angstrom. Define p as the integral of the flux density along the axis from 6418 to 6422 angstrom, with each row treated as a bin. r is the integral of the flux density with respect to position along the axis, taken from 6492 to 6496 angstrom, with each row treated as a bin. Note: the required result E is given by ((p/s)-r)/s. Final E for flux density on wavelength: -3.4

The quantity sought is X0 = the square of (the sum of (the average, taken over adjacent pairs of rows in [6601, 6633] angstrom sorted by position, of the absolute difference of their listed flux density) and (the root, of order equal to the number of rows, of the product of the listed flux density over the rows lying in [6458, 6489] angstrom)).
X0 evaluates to 414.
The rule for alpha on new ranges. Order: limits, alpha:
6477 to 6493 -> 17.8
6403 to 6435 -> 19.5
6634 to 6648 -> 20.5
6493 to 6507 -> 19.8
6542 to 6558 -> 18.7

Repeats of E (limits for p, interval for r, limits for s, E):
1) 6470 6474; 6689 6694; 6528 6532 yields -4.7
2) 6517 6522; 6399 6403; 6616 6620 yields -4.6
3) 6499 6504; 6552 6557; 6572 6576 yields -5.4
